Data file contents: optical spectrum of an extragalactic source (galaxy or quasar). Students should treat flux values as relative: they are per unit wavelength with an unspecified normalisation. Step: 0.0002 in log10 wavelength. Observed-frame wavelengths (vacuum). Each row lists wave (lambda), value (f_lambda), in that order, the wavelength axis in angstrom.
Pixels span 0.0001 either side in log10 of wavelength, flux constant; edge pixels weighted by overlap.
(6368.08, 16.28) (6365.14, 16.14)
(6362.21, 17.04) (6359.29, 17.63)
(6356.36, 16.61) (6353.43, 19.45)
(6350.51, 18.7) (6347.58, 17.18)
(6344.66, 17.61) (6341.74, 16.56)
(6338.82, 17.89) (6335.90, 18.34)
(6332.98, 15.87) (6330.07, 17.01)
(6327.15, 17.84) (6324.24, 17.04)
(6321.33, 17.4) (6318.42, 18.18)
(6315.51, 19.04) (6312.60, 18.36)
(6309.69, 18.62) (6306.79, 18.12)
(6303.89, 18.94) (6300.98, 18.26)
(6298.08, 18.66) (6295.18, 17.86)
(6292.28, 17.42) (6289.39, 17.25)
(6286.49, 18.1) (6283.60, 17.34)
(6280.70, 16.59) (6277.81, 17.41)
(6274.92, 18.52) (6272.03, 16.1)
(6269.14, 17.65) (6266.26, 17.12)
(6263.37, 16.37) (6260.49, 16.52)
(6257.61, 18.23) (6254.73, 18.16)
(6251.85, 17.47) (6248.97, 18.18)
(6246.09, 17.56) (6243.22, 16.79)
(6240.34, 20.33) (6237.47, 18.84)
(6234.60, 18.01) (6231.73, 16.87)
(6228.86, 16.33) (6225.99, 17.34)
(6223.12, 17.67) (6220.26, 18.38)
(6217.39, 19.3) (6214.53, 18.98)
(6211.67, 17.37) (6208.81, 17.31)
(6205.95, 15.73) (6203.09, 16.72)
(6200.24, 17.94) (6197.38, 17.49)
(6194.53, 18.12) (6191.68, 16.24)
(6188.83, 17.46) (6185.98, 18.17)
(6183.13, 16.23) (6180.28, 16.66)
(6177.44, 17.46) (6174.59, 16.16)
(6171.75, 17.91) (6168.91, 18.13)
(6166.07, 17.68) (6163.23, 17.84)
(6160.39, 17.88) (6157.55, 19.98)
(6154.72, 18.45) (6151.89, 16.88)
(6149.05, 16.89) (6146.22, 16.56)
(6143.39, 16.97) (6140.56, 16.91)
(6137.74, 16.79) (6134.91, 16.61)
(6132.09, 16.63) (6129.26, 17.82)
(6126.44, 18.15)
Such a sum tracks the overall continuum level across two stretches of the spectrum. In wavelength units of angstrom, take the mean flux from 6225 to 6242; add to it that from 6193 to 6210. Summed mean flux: 35.2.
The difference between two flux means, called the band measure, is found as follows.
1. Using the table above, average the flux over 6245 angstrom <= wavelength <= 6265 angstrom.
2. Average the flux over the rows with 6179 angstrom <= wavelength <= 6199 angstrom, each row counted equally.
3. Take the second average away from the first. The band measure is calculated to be 0.3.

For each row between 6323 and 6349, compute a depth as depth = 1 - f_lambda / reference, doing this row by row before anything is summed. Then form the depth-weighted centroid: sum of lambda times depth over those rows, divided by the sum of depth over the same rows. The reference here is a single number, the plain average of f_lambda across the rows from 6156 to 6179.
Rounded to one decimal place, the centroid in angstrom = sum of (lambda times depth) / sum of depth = 6335.4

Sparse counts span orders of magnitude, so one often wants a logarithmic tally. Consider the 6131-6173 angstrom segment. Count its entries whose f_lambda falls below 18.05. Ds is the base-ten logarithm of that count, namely 1.08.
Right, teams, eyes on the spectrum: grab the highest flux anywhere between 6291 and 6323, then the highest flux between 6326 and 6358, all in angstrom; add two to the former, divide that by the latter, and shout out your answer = 1.08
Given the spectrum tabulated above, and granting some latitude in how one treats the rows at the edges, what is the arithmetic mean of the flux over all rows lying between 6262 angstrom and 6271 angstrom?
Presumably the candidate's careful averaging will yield 17.0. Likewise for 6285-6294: 17.6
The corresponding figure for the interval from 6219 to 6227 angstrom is 17.8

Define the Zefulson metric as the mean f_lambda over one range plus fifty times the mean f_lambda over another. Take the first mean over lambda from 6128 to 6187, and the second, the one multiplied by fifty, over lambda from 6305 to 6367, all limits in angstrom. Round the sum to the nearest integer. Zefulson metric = 900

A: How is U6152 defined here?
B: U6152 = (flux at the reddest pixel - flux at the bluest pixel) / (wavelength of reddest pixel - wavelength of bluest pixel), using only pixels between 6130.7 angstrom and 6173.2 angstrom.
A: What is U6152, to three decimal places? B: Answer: 0.032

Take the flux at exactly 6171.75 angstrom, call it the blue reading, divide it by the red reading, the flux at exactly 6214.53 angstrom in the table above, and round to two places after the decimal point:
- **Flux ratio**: 0.94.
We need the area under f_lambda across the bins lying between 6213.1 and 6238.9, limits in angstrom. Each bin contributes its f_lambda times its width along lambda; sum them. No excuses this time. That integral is 464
